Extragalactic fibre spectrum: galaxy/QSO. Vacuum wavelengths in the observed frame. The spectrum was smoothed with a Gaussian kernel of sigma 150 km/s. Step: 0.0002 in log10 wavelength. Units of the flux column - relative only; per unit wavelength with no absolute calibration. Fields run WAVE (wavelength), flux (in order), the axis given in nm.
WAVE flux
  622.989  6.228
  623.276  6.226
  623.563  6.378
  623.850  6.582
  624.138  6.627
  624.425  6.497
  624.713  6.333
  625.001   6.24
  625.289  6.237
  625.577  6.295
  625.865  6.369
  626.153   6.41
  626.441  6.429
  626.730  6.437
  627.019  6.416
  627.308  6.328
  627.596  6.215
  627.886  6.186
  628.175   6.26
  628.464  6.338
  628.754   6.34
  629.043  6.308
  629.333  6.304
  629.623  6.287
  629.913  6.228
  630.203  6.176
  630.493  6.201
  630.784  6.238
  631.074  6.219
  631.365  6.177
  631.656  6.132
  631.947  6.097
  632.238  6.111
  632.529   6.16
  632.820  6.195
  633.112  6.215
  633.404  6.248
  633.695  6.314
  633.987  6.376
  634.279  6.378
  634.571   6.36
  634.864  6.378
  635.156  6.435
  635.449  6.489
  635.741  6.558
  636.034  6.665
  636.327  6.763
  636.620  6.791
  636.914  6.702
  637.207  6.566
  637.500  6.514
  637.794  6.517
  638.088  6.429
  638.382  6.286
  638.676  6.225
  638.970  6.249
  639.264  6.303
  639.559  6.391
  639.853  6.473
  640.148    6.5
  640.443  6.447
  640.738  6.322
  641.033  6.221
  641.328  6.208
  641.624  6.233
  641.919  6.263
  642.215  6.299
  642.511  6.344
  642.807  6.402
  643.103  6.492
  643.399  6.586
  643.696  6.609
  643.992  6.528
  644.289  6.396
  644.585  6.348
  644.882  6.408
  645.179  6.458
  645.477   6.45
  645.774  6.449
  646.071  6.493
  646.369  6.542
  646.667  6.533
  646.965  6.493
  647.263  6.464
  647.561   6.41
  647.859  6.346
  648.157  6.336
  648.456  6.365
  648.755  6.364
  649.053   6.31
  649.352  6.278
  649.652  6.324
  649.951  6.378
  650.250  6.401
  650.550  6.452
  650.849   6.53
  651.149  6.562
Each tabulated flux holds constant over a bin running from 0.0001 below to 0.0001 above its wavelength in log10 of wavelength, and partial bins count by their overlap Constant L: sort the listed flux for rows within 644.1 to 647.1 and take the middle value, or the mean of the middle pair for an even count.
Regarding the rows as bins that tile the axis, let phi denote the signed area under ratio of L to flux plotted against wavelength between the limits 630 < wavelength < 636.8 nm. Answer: 6.93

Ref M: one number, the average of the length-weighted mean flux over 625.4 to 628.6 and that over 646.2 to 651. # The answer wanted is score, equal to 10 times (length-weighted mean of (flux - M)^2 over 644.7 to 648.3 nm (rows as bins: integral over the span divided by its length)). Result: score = 0.097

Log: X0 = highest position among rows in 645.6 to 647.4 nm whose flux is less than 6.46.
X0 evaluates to 645.774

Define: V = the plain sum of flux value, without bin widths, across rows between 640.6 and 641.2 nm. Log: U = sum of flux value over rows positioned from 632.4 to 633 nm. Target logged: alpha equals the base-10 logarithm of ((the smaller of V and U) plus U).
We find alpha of 1.393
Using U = 12.4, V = 12.5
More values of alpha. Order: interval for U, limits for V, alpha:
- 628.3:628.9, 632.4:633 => 1.399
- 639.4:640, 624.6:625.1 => 1.405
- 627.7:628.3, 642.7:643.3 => 1.396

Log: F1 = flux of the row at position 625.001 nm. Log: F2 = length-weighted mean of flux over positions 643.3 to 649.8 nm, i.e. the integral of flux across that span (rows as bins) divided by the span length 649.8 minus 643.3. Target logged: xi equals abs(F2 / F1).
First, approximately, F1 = 6.24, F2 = 6.43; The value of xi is 1.03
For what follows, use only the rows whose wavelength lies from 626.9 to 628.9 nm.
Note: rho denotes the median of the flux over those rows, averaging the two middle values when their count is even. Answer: 6.33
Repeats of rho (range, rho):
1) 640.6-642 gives 6.23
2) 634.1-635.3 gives 6.38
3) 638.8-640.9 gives 6.39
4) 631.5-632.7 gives 6.12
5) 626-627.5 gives 6.42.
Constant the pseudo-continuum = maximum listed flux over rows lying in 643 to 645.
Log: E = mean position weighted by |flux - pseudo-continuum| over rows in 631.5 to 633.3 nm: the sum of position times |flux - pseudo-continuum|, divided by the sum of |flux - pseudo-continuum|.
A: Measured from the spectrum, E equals 632.34 nm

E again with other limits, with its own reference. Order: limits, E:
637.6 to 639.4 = 638.68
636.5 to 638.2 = 637.36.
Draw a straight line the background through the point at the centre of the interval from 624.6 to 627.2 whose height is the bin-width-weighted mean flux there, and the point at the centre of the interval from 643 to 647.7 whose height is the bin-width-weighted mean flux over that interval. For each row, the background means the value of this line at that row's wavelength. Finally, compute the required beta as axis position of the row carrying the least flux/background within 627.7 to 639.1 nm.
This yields 631.947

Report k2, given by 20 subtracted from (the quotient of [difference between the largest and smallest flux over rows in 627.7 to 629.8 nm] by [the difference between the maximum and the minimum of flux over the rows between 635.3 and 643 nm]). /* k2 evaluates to -19.7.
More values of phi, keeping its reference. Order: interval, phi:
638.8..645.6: 6.87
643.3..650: 6.73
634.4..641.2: 6.80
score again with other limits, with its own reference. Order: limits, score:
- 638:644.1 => 0.151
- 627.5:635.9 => 0.217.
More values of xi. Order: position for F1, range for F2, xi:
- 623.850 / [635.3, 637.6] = 1.01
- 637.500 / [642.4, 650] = 0.99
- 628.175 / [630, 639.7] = 1.02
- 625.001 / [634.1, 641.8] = 1.03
